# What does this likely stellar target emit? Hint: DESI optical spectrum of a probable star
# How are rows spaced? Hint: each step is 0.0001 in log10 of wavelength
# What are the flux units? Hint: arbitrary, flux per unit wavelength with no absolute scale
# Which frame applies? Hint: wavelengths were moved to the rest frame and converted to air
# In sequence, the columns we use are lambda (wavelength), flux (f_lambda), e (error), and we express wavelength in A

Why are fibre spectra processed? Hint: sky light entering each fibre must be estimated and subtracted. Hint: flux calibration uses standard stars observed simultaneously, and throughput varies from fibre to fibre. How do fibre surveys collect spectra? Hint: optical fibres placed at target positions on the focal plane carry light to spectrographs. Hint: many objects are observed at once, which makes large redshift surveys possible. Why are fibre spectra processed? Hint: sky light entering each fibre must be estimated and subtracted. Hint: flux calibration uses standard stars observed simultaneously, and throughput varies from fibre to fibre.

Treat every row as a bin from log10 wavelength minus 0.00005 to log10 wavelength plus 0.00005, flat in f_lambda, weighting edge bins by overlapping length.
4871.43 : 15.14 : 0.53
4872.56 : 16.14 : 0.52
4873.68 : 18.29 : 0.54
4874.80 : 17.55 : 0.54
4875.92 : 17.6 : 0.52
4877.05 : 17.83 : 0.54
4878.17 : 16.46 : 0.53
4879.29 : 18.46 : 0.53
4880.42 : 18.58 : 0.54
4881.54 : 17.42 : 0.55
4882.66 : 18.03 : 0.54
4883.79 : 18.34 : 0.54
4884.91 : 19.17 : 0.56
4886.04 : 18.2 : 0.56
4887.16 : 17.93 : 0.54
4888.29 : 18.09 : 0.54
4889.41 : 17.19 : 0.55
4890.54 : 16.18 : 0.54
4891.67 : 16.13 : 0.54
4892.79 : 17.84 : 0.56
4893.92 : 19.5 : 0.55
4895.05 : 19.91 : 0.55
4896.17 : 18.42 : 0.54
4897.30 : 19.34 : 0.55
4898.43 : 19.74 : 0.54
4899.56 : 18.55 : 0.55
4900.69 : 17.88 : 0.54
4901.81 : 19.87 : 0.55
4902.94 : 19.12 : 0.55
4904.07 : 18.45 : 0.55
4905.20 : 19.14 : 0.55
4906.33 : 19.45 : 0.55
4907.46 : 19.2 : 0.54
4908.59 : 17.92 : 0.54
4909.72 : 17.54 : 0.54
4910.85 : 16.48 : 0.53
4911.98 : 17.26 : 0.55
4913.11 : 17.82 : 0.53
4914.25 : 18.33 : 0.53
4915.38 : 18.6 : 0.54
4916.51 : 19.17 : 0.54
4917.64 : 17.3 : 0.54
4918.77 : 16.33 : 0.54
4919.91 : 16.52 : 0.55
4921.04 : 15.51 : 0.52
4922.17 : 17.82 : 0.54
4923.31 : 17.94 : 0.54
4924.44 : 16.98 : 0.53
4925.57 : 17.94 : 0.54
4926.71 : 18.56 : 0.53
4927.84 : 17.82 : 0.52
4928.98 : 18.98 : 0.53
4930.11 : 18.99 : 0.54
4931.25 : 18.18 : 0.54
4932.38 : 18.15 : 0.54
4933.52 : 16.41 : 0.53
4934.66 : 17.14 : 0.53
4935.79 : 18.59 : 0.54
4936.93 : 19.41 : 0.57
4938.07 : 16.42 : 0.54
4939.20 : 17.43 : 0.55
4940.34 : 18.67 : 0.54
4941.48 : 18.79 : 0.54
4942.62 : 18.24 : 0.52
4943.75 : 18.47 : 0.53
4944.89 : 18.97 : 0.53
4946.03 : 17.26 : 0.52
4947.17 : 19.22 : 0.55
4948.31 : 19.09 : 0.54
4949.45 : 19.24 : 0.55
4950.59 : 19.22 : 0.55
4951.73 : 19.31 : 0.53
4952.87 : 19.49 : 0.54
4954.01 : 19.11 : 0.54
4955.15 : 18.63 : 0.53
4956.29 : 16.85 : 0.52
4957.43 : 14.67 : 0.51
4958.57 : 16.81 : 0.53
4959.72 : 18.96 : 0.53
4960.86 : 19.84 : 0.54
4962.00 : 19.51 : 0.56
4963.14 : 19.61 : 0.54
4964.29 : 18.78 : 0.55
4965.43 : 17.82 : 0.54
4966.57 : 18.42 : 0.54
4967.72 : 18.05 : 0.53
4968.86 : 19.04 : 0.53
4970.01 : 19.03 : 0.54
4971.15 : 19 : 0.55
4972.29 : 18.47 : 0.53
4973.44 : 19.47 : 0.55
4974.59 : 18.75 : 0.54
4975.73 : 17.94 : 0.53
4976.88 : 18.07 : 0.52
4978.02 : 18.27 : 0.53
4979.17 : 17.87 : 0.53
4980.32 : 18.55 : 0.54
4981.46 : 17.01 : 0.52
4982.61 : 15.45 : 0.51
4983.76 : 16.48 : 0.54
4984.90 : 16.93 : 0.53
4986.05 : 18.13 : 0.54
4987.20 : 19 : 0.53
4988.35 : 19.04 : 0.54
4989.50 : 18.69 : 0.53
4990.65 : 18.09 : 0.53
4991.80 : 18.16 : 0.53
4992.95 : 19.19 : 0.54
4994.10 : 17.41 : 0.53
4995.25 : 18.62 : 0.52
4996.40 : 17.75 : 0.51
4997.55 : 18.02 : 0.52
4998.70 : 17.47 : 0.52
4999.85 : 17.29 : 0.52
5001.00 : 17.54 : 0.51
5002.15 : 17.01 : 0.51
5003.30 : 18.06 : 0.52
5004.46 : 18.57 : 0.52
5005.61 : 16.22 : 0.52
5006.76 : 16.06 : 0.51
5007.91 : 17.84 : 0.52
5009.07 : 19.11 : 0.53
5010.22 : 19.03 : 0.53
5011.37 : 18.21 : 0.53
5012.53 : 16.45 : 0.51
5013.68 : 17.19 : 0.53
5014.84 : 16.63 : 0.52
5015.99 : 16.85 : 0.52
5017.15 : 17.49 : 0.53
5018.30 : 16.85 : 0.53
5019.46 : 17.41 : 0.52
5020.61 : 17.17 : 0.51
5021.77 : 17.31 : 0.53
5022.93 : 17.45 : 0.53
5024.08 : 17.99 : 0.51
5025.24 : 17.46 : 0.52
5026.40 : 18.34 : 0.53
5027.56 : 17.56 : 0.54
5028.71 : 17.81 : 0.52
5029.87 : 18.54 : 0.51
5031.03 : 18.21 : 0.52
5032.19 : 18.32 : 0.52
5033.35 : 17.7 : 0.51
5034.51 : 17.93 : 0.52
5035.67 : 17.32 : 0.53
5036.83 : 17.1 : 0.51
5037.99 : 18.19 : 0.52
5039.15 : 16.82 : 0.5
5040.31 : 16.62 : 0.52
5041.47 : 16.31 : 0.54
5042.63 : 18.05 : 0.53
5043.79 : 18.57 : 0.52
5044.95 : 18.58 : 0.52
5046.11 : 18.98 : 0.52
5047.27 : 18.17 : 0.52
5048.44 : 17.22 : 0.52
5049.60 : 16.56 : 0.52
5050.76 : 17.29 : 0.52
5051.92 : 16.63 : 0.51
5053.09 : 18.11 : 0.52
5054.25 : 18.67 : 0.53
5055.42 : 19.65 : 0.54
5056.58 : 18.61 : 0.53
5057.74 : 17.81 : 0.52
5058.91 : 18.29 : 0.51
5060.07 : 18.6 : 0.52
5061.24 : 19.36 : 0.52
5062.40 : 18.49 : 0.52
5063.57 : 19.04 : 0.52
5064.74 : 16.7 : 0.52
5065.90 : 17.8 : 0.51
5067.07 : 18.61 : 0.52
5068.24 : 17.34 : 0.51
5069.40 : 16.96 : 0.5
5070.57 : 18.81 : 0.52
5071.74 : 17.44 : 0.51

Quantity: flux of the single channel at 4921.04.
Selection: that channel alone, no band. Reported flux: 15.51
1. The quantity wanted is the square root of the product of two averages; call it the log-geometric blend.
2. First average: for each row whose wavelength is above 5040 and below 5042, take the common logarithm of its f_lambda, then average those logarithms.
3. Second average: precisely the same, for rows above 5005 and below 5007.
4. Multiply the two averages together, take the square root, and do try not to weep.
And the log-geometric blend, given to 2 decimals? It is 1.21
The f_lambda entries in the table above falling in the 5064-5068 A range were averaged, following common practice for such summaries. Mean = 17.7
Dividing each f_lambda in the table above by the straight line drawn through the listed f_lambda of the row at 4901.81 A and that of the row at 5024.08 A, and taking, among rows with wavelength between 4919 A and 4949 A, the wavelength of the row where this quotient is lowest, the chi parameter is 4921.04 A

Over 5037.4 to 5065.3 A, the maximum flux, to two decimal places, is 19.65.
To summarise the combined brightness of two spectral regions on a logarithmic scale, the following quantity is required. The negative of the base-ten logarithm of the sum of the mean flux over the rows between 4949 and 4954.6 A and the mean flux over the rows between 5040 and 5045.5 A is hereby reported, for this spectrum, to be -1.57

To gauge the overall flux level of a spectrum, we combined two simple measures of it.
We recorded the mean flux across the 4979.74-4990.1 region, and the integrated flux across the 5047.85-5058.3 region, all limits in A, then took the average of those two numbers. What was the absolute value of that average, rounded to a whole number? 102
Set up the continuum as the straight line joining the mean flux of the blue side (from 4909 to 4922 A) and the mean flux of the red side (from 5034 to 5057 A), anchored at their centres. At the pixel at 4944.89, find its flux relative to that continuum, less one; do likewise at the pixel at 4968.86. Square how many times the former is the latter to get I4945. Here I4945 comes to 1.0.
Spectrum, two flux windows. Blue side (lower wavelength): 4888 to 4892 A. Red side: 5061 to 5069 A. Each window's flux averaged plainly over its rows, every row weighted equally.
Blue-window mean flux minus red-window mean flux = -1.3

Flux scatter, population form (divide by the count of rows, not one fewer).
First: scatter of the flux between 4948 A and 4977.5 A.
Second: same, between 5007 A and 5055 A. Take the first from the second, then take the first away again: -1.43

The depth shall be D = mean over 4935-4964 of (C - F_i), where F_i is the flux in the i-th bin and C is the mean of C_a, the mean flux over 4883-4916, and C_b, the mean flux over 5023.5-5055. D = -0.4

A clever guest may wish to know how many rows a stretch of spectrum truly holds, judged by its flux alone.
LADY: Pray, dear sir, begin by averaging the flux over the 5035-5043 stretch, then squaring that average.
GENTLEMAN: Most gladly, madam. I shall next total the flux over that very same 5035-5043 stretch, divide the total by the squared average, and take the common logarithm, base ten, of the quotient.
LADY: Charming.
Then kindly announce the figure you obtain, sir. -0.390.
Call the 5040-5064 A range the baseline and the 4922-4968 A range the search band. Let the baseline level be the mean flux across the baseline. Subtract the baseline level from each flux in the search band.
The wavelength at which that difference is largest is 4960.86 A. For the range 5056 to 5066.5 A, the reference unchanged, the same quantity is 5061.24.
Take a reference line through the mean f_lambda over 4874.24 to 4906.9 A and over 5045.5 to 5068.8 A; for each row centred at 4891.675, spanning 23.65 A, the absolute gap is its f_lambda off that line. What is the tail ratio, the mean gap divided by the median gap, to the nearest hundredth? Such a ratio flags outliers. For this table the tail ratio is 0.98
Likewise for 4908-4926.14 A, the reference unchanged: 1.17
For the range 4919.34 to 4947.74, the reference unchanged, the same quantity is 1.10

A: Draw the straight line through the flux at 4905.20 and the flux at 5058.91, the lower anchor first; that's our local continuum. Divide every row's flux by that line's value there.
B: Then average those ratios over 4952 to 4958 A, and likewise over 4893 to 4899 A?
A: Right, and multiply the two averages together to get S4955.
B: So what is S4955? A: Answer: 0.950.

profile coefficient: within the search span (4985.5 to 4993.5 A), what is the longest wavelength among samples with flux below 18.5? 4991.80 A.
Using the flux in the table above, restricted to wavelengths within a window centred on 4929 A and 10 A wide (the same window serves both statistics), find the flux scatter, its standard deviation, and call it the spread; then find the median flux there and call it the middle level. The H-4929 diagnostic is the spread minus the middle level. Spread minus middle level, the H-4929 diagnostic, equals -17.3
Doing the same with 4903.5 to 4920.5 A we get -16.9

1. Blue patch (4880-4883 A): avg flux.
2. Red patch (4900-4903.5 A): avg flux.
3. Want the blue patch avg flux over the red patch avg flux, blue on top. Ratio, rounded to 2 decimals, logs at 0.95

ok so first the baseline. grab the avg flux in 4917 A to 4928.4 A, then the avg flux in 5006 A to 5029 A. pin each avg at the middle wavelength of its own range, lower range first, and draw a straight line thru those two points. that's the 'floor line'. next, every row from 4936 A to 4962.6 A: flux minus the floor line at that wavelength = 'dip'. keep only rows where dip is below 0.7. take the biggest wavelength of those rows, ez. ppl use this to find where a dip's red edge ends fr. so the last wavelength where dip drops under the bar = 4958.57 A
